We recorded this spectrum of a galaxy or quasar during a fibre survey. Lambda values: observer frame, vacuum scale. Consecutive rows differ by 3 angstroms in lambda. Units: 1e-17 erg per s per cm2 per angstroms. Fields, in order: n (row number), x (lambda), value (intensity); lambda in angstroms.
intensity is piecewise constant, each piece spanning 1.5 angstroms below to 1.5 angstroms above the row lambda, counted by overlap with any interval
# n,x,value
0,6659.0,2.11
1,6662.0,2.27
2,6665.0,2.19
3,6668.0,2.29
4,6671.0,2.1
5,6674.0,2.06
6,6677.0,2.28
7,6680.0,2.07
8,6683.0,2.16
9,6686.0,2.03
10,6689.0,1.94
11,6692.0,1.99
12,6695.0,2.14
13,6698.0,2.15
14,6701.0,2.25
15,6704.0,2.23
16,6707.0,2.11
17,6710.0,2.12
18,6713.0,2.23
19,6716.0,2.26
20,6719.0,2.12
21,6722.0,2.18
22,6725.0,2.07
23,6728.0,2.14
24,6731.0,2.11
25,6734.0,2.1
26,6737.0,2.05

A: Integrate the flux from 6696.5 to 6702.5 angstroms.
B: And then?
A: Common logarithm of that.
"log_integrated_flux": 1.121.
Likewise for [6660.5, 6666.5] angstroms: 1.126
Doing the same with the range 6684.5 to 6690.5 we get 1.076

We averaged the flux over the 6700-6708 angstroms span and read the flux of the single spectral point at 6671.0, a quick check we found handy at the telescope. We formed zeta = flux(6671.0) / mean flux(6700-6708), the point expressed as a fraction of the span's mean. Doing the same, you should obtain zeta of 0.96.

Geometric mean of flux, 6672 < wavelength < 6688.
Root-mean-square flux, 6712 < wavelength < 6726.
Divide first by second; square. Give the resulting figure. 0.95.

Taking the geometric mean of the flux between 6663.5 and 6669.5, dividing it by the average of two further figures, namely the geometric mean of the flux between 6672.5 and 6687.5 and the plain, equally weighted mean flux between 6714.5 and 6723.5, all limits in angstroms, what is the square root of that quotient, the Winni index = 1.02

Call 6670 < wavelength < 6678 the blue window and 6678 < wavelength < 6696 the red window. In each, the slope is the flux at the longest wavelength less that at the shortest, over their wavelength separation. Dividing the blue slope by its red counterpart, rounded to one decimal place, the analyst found 6.4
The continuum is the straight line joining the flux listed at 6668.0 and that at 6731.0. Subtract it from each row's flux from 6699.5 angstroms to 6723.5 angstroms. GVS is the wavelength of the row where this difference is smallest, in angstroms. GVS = 6707.0 angstroms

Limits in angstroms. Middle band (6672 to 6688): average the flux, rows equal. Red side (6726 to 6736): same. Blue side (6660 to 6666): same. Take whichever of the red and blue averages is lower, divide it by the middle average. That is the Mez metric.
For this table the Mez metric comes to 1.00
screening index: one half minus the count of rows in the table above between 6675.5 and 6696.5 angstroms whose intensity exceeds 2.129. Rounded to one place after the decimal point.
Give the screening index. -2.5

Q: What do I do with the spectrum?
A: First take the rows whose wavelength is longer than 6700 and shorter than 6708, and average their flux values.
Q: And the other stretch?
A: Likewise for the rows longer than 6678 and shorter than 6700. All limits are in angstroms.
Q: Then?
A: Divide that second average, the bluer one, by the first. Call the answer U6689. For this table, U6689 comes 0.94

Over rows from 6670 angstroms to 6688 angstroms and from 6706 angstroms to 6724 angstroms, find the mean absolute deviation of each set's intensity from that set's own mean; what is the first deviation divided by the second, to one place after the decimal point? 1.3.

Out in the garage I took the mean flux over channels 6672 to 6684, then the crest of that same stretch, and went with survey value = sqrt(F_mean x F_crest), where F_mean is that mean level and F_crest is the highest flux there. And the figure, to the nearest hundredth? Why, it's 2.21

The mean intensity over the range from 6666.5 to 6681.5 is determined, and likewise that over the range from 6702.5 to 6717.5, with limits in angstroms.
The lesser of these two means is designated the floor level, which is 2.16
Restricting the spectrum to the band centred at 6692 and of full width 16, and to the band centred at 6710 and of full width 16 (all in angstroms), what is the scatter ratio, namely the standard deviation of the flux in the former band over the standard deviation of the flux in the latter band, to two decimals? 1.33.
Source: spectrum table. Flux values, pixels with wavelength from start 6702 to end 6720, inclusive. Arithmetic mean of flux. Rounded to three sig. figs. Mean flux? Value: 2.18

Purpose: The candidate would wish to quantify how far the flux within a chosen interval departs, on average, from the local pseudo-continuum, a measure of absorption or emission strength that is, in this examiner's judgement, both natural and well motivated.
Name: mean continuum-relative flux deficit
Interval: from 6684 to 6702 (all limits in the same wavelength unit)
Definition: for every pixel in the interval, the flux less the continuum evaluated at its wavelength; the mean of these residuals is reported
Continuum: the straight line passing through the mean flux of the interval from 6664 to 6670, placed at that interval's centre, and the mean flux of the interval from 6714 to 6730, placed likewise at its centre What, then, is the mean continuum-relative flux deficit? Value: -0.115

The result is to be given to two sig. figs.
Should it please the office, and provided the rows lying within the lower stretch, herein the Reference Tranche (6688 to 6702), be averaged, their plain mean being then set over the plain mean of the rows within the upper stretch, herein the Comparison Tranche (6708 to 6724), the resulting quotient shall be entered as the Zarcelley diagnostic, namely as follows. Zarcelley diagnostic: 0.96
